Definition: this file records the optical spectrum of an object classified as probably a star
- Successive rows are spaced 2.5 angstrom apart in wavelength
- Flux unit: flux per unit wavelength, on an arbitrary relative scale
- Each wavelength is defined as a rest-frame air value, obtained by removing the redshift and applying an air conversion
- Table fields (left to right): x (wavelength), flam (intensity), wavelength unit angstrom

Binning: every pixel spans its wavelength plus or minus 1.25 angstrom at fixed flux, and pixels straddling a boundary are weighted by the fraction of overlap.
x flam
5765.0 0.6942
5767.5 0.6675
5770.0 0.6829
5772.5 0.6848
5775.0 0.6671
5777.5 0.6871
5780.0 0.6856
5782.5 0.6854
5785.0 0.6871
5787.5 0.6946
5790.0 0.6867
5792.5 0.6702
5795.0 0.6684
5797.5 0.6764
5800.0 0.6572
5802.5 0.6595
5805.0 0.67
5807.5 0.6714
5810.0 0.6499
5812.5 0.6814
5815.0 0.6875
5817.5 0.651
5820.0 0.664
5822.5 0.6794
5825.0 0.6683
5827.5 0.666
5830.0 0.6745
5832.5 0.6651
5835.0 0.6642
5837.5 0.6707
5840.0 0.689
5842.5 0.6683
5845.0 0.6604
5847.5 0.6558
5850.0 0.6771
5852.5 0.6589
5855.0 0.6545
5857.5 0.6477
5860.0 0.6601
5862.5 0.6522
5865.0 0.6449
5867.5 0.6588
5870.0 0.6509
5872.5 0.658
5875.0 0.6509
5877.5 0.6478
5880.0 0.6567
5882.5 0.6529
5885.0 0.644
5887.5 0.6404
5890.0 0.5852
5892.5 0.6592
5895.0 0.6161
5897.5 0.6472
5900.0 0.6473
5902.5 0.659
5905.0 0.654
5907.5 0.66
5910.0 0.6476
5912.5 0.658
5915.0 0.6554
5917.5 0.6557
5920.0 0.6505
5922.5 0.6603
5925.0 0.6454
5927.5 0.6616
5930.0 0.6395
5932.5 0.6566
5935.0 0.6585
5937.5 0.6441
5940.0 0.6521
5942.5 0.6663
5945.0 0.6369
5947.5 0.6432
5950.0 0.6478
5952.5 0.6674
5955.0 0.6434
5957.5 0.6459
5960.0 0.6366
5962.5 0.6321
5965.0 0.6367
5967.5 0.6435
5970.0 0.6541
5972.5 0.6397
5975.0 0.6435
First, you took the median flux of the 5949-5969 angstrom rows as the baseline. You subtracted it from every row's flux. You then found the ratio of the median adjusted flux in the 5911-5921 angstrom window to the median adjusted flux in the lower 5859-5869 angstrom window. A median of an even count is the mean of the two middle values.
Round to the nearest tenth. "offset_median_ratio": 1.0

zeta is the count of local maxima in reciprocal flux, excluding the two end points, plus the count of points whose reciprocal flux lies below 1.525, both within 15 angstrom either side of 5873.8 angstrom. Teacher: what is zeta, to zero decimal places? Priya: 7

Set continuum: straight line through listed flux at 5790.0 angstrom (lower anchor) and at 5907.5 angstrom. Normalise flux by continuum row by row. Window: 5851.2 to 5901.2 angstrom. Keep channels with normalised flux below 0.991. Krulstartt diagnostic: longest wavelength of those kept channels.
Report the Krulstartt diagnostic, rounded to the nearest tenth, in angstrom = 5900.0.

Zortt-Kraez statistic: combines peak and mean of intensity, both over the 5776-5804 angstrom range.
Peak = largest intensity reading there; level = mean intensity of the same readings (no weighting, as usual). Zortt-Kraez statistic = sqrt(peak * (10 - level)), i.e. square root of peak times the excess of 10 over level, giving 2.54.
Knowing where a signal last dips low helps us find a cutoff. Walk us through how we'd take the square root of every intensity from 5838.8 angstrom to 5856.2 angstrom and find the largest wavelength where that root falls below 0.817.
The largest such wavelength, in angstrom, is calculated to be 5855.0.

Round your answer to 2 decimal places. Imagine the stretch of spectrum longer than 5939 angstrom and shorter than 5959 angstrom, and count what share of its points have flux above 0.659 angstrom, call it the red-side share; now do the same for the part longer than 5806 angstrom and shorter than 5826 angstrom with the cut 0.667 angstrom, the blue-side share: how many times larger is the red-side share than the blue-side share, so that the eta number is 0.40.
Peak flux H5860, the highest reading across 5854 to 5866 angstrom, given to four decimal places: 0.6601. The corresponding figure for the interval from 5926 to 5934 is 0.6616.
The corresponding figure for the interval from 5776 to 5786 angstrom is 0.6871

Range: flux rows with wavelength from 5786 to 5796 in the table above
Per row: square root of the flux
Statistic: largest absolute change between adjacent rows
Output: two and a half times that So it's 0.025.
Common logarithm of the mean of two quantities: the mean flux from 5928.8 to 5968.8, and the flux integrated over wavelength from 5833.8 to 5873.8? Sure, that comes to 1.13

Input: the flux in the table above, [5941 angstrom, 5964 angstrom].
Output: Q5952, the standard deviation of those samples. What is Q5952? 0.012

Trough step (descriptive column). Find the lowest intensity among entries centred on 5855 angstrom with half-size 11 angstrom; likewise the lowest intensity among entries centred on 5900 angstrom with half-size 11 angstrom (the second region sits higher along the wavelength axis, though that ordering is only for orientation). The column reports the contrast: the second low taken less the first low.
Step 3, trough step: -0.06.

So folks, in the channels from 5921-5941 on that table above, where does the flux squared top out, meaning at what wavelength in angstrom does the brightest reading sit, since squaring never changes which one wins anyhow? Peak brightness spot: 5927.5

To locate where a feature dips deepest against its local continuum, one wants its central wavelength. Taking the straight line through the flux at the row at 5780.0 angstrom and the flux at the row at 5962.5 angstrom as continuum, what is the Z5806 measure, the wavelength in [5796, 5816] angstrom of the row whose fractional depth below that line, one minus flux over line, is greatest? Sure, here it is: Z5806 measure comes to 5810.0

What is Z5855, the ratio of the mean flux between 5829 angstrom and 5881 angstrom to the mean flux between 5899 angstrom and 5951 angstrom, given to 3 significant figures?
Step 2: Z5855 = 1.01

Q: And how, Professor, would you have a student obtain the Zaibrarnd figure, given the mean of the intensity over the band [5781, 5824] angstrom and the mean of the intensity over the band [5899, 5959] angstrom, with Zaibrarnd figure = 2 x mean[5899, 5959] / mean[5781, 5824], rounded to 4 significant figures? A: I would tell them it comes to 1.939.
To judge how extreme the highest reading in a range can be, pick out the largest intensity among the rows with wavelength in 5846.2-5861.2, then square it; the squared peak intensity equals 0.46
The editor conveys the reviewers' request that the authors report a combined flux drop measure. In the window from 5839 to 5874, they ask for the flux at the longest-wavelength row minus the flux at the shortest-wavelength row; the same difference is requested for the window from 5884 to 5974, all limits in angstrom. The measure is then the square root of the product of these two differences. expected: 0.0115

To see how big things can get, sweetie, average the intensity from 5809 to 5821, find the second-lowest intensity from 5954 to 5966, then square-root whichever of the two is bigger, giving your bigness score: 0.817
